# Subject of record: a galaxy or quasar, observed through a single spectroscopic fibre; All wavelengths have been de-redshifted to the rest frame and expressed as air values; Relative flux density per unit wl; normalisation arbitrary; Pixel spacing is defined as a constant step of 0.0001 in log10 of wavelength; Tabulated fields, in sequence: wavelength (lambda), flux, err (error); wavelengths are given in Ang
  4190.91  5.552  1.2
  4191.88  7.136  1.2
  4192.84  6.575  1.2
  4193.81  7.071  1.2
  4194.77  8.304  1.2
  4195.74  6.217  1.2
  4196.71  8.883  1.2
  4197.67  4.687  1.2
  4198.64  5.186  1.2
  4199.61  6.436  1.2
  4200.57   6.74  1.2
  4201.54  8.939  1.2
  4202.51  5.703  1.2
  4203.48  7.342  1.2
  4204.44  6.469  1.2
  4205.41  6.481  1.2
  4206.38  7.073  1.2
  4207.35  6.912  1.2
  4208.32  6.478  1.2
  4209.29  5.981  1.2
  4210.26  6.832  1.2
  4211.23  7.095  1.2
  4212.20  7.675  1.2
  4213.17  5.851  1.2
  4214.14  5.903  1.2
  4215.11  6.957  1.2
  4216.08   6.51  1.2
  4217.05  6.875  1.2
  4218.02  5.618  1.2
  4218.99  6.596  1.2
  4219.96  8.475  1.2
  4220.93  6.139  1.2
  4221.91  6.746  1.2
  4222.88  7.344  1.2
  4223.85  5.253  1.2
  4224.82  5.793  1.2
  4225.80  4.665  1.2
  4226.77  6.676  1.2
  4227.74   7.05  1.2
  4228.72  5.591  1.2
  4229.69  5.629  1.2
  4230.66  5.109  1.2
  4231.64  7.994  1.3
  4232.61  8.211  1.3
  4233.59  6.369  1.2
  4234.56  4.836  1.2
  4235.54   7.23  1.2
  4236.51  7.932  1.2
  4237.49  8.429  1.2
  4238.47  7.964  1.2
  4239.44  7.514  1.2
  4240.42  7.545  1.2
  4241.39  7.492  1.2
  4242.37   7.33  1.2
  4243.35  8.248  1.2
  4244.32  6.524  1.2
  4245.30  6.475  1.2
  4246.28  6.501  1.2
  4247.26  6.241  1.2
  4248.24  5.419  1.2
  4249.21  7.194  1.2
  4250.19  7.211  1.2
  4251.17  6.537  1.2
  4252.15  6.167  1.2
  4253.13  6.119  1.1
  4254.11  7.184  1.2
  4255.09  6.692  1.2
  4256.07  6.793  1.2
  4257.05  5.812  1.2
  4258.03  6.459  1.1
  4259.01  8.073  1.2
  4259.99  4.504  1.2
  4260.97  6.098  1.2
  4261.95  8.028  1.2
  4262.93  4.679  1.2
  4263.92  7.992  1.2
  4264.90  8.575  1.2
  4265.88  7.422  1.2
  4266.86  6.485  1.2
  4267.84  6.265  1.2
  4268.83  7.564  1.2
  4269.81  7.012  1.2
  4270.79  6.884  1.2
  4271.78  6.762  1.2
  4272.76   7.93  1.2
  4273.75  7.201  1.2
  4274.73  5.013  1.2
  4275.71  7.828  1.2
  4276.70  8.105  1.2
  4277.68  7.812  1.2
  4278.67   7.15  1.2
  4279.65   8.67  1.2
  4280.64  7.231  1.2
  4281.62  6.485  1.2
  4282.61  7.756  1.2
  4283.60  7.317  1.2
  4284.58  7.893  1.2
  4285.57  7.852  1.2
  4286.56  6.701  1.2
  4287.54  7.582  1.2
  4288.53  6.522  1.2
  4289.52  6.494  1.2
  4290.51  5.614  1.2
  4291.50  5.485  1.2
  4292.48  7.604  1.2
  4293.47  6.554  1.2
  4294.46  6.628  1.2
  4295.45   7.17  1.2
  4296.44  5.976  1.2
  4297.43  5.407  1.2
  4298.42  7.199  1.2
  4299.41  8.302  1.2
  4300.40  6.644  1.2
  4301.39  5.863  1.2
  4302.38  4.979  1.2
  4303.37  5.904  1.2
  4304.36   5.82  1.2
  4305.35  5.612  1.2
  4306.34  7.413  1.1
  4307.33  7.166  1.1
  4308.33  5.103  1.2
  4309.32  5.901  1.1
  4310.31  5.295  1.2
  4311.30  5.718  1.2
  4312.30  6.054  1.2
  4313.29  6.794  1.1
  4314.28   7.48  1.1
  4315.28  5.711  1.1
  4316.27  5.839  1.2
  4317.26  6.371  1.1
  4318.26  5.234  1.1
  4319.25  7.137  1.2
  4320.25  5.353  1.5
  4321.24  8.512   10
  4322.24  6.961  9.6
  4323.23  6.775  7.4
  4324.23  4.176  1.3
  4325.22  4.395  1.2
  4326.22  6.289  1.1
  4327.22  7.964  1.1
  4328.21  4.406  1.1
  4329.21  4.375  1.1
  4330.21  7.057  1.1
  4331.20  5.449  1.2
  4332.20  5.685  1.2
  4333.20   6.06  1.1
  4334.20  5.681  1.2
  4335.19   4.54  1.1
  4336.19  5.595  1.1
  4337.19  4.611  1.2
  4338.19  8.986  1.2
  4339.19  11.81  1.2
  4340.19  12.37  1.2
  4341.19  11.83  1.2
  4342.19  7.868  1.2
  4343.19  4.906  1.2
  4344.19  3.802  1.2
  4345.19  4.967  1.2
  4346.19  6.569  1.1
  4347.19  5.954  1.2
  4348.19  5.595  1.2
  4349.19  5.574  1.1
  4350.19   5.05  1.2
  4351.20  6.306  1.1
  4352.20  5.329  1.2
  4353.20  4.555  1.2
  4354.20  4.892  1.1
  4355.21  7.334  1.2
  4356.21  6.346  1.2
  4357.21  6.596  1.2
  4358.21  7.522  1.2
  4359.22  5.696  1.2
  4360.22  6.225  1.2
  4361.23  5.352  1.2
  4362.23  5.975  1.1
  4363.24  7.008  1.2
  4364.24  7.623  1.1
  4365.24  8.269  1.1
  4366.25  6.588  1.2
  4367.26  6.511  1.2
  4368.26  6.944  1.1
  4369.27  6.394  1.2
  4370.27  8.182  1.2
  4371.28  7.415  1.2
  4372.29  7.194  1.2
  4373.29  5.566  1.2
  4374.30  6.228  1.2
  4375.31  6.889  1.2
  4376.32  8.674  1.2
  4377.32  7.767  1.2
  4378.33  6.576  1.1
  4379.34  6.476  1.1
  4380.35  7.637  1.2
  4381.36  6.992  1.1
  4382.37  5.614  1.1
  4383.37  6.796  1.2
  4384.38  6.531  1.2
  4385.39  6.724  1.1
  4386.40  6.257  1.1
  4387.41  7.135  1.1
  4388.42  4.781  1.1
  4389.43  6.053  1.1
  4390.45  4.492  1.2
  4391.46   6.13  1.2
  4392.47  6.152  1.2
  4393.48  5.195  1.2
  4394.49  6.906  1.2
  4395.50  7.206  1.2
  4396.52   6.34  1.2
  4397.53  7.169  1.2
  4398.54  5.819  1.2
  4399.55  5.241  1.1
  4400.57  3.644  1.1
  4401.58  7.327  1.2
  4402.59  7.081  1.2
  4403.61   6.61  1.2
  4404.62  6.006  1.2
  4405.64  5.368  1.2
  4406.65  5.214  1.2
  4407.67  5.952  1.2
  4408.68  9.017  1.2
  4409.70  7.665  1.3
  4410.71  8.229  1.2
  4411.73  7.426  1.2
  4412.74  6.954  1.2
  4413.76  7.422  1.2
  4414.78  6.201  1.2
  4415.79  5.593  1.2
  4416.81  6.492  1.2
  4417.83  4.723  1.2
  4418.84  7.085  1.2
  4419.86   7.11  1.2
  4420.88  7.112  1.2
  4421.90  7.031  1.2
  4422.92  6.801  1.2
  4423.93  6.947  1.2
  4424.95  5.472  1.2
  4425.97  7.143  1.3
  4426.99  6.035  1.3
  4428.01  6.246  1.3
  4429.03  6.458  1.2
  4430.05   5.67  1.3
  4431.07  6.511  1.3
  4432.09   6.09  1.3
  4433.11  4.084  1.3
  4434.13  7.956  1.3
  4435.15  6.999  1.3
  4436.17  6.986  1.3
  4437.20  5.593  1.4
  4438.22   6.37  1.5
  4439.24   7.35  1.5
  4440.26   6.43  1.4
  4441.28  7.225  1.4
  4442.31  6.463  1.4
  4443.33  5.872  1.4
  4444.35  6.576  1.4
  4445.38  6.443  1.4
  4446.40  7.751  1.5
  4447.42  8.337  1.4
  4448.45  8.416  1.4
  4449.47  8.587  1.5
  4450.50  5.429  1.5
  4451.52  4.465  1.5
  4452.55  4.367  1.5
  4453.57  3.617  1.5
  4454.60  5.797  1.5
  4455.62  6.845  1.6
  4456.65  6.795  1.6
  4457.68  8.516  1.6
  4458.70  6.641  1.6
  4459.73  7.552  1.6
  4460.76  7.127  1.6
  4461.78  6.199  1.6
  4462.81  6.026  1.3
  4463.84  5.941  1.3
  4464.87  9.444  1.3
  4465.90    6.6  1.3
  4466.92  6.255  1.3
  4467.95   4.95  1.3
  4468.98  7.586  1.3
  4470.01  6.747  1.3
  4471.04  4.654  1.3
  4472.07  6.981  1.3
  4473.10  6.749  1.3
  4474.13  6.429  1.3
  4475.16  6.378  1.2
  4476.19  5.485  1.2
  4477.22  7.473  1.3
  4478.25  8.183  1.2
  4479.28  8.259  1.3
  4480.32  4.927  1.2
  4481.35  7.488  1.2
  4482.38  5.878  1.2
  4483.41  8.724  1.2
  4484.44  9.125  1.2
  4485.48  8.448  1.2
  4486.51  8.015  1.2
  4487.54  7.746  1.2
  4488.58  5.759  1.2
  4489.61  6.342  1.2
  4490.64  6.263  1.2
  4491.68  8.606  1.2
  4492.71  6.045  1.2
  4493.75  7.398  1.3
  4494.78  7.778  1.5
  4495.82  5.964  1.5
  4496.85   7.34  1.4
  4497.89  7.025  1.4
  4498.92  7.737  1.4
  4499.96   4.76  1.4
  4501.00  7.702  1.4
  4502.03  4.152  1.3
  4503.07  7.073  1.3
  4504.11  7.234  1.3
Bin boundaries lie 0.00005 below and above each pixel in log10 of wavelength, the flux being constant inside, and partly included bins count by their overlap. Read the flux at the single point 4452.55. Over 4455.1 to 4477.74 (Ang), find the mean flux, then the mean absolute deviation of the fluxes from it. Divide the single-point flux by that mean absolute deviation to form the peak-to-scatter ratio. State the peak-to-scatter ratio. 5.9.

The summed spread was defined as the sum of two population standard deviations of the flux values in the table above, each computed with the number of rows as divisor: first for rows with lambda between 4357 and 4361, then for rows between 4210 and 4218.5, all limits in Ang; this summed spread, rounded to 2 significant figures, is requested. 1.3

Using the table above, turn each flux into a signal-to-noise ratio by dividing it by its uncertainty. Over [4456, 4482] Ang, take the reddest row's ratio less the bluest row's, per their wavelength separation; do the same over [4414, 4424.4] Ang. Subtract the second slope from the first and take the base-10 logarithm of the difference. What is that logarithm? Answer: -1.9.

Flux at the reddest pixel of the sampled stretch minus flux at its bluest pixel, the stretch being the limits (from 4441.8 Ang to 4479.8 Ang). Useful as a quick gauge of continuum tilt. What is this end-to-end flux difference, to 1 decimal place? 1.8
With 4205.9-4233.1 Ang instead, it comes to 1.1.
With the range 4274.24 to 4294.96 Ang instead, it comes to 1.6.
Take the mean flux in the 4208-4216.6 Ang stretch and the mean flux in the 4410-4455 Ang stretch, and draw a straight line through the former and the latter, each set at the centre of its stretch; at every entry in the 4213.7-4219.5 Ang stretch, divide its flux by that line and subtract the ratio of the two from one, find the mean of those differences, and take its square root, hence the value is 0.16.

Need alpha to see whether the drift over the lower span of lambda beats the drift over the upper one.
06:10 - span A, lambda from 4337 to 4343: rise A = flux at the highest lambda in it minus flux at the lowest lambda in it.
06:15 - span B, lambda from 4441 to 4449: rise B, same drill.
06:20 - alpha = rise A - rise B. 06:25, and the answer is 2.1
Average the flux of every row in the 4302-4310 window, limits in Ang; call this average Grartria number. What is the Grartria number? 5.99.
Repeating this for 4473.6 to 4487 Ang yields 7.29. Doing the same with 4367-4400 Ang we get 6.55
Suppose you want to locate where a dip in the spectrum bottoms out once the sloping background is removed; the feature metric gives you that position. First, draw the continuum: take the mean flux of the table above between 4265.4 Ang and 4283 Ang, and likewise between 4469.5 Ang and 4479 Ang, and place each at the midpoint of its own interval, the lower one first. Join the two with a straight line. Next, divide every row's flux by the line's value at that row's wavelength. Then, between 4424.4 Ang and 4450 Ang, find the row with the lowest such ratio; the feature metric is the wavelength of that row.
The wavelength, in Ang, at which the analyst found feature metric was 4433.11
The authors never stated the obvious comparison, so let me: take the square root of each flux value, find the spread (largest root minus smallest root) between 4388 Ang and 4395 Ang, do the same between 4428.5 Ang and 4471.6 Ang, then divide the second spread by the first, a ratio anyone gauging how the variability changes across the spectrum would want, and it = 2.3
